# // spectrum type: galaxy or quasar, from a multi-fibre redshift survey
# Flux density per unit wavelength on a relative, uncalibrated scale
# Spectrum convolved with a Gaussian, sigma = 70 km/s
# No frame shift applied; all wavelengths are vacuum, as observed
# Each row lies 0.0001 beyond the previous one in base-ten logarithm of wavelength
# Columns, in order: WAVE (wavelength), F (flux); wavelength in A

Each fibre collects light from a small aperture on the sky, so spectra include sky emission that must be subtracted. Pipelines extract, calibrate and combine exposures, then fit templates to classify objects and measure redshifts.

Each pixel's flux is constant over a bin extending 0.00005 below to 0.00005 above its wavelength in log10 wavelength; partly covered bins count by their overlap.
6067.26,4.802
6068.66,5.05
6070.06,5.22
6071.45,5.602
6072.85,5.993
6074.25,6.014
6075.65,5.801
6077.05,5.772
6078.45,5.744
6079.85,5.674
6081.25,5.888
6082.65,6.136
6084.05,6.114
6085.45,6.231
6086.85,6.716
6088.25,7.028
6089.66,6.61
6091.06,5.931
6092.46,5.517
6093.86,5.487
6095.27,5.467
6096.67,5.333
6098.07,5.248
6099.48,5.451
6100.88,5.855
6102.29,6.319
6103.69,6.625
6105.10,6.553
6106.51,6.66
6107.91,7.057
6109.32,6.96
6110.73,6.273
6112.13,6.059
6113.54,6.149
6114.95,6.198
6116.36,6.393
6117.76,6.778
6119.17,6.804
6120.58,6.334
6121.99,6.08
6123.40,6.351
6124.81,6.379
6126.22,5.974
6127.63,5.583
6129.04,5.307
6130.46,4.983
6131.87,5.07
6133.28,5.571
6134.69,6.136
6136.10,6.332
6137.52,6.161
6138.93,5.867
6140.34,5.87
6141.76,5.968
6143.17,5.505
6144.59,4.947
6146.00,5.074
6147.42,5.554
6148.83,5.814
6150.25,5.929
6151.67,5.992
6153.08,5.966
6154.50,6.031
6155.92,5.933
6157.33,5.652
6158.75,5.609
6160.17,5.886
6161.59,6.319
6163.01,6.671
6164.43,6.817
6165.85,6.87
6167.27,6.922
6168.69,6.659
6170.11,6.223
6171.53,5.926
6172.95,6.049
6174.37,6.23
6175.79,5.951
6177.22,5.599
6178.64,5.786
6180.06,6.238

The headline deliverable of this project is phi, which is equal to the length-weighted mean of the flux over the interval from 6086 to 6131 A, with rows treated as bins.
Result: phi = 6.14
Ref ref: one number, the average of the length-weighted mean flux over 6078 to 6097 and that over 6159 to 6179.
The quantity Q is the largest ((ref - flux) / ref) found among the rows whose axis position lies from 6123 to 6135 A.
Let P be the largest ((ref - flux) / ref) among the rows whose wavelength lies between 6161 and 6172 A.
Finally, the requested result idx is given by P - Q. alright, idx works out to -0.15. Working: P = 0.03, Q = 0.19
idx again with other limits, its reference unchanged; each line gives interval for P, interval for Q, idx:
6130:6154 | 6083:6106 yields 0.05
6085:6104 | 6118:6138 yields -0.04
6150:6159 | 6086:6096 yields -0.02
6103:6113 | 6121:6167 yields -0.18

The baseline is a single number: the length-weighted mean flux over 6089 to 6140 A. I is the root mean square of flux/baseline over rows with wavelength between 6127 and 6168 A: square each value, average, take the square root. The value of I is 0.97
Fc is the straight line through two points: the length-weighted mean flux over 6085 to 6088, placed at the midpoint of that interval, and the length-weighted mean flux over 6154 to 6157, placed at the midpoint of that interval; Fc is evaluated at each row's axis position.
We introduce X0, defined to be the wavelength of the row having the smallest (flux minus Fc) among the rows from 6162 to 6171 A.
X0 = 6170.11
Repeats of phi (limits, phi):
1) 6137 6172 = 6.01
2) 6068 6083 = 5.71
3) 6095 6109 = 6.10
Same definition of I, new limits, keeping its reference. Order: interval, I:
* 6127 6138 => 0.94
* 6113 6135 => 1.00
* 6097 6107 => 1.01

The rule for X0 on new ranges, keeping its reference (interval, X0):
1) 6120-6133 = 6130.46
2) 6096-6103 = 6098.07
